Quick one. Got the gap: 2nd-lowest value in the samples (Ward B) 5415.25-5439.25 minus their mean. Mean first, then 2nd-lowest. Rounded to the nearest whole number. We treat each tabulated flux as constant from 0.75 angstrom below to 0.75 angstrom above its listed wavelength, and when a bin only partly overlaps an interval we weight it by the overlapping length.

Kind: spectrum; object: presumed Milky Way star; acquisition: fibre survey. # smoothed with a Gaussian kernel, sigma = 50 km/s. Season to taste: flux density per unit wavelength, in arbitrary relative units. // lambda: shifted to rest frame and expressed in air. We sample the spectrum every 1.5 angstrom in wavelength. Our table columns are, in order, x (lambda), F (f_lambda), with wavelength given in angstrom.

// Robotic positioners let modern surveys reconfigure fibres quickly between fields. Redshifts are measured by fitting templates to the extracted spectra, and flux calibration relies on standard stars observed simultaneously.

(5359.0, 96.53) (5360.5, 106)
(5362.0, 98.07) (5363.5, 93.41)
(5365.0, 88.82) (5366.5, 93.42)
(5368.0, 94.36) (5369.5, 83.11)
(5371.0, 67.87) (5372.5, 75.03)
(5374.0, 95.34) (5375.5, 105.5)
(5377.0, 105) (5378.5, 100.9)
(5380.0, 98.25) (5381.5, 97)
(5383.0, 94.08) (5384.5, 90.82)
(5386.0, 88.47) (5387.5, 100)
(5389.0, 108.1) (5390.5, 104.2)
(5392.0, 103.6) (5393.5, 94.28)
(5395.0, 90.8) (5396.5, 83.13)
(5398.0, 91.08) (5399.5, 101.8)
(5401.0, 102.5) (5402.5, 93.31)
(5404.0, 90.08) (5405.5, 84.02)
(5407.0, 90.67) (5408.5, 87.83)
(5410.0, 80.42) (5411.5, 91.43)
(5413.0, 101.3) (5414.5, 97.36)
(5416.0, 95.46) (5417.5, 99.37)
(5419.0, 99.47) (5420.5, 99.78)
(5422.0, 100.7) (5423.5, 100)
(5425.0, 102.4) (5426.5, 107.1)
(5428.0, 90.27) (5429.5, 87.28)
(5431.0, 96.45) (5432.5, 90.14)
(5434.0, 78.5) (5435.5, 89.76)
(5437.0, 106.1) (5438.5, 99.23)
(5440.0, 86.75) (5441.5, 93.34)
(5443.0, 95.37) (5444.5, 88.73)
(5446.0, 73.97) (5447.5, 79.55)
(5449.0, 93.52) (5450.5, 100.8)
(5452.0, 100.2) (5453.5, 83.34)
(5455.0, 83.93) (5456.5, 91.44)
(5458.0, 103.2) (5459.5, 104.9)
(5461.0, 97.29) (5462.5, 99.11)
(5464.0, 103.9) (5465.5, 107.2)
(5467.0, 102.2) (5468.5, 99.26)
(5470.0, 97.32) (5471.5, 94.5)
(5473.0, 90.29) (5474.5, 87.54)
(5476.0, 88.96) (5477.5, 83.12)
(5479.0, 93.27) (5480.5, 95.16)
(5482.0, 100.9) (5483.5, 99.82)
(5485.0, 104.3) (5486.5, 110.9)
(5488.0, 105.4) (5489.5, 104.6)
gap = -9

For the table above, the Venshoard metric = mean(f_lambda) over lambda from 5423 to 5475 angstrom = 94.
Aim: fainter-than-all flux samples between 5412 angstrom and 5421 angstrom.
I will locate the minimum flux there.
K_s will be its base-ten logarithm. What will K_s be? 1.98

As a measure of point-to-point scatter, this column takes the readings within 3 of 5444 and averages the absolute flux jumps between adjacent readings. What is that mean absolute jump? 7.8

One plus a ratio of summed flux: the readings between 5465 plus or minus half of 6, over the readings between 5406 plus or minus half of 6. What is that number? 2.17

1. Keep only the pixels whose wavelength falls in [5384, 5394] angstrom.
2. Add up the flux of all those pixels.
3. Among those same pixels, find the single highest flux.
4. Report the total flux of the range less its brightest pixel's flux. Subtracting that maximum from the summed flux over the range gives 581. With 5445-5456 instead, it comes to 515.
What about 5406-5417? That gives 543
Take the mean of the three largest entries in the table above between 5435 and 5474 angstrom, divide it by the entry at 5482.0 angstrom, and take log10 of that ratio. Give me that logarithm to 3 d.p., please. 0.022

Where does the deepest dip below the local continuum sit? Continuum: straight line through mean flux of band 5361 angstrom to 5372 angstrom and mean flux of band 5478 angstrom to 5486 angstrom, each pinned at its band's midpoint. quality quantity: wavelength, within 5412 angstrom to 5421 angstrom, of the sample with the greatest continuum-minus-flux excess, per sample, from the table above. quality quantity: 5416.0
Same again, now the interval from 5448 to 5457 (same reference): 5453.5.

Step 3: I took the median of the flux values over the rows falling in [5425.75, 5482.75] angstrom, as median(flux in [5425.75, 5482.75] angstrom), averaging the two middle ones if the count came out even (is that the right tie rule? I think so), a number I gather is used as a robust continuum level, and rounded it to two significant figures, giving 94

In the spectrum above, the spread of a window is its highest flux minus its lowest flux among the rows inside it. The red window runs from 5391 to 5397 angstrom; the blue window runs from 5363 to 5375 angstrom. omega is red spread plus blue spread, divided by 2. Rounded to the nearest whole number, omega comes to 24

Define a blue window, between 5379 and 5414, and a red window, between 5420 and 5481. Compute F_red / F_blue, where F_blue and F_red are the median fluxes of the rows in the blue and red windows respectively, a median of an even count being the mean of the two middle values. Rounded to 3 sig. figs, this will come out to 1.02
